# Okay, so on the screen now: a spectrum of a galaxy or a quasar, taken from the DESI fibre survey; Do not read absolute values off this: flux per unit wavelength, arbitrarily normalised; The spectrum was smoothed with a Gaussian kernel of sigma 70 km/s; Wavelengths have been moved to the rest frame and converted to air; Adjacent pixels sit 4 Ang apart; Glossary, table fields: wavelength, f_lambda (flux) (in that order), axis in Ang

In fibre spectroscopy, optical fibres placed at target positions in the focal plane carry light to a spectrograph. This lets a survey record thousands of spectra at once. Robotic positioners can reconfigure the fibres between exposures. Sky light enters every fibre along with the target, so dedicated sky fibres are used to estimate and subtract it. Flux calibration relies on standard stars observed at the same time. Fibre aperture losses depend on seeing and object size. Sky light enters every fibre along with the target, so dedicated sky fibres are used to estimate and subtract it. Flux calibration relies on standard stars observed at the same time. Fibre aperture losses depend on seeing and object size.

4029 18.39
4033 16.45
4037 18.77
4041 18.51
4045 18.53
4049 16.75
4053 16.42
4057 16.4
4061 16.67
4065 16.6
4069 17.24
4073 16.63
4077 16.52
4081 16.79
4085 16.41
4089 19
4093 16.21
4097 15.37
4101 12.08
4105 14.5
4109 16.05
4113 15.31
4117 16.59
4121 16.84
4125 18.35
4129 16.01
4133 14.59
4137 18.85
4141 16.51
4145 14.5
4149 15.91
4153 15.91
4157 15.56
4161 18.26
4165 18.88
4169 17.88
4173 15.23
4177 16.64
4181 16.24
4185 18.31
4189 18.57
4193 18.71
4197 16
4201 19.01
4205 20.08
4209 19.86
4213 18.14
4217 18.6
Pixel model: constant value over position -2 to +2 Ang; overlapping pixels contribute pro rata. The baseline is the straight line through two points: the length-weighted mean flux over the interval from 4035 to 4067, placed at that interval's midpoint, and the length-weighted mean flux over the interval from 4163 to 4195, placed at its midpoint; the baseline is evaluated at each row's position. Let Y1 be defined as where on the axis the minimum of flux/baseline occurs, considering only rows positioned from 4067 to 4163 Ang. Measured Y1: 4101 Ang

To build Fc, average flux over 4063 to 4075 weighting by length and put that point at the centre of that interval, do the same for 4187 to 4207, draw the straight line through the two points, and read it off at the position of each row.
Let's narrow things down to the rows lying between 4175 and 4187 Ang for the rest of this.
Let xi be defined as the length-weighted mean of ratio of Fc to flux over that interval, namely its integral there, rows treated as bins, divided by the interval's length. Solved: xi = 1.07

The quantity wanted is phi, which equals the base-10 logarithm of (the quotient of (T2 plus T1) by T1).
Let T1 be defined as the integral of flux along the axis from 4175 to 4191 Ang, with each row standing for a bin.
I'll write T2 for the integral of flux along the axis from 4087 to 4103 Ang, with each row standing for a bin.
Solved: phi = 0.278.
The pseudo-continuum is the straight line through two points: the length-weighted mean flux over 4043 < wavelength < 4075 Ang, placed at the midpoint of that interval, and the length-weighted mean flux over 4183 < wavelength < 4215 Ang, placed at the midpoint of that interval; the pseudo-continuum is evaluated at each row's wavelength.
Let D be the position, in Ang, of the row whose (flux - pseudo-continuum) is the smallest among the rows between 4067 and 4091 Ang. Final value 4085 Ang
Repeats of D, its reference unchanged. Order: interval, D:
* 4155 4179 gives 4173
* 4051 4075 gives 4057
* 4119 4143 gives 4133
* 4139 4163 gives 4145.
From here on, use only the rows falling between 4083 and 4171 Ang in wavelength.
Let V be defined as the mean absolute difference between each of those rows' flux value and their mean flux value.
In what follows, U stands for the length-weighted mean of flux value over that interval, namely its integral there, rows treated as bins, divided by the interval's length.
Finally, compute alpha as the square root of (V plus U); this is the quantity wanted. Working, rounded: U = 16.3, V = 1.28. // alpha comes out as 4.20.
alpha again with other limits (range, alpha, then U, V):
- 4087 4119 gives 4.12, 15.6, 1.32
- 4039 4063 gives 4.25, 17.2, 0.87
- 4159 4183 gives 4.28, 17.2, 1.15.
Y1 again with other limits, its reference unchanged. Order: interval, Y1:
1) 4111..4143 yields 4133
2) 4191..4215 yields 4197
